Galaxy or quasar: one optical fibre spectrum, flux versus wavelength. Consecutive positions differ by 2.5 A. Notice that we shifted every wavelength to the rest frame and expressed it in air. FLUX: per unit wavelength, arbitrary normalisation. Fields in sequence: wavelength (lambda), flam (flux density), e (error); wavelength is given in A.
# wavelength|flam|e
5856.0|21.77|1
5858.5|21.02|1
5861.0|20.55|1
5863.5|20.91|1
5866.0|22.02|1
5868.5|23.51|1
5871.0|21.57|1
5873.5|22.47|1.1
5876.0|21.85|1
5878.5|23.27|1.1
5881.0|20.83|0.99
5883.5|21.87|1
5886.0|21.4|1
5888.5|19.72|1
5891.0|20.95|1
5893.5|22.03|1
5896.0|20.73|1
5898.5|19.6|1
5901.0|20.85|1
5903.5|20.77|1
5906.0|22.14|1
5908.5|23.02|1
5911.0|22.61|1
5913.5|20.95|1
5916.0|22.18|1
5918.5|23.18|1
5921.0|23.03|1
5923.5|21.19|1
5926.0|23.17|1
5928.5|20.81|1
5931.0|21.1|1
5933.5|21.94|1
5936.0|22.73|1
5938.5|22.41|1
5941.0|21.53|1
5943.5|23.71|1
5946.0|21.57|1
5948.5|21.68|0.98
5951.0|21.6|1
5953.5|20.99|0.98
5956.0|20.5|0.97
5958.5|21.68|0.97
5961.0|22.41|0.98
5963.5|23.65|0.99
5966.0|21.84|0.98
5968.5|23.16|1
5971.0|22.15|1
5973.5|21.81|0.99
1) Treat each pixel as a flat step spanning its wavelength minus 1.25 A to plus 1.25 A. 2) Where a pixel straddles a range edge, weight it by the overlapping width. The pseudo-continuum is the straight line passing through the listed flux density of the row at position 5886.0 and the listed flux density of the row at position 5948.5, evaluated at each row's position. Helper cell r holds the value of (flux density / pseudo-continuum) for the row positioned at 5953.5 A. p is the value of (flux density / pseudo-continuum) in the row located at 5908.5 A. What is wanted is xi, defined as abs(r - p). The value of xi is 0.10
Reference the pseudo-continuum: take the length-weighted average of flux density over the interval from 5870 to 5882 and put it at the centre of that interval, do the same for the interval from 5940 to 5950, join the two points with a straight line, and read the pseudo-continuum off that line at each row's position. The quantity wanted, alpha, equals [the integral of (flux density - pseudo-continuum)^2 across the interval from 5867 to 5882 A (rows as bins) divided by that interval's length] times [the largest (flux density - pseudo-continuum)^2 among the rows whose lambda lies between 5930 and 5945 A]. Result 2.3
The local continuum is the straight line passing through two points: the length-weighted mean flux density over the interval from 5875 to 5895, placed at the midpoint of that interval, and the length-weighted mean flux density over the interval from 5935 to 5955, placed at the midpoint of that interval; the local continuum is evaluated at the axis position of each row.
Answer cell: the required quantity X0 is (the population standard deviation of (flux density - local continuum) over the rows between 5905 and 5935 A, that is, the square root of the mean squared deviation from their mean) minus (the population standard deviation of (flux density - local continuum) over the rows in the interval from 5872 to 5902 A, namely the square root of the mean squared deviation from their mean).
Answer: -0.18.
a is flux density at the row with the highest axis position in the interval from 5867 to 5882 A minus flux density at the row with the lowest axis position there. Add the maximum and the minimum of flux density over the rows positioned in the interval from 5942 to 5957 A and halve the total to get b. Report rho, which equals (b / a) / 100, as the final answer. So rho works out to -0.08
